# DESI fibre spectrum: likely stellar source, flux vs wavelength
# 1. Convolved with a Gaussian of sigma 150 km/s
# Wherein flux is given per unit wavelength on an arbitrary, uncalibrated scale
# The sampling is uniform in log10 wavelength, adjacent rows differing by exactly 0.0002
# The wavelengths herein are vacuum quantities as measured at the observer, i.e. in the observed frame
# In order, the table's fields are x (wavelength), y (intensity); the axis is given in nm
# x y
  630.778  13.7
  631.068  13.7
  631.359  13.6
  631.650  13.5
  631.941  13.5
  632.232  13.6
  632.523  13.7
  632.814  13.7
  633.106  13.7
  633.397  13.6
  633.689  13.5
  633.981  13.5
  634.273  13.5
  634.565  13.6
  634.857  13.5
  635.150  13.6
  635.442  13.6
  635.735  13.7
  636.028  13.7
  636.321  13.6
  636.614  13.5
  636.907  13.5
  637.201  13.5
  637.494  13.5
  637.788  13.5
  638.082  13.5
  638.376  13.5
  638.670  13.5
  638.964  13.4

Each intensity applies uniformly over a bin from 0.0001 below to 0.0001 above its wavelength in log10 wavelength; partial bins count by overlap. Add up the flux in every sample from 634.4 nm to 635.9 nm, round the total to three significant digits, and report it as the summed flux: 68.0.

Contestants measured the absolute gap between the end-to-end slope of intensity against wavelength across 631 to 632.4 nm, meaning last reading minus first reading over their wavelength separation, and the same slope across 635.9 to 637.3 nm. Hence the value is 0.08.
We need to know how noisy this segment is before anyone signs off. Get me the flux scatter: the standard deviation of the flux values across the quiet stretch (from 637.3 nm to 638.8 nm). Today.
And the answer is 0.0000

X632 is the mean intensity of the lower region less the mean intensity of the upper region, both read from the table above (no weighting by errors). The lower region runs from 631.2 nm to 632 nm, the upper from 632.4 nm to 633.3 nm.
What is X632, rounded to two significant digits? -0.17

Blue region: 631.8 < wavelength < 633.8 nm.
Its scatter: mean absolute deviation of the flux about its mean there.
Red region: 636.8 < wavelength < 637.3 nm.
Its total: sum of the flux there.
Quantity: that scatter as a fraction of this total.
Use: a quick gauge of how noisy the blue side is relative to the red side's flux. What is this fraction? 0.0027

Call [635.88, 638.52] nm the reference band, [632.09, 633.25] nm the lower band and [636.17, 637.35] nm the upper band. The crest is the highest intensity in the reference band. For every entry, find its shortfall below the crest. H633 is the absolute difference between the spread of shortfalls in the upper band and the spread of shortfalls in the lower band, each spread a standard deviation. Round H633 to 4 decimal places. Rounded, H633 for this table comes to 0.0000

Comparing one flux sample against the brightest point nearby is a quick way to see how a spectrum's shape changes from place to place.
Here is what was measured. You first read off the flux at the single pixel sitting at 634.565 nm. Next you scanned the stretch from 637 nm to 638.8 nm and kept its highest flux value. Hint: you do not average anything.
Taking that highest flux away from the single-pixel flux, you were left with 0.10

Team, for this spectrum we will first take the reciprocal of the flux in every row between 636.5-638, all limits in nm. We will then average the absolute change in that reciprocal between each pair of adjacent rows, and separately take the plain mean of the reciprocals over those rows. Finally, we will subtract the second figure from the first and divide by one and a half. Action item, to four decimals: -0.0494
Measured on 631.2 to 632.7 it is -0.0488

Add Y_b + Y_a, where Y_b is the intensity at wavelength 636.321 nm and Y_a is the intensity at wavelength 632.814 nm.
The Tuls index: 27.3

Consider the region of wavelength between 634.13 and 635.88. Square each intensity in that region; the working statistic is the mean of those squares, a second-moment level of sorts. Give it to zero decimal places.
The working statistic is 185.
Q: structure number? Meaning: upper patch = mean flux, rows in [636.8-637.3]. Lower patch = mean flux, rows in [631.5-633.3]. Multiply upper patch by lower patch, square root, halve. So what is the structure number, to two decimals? 6.78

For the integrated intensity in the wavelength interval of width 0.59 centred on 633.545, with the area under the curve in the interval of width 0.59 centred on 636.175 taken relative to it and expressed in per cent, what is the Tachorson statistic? 101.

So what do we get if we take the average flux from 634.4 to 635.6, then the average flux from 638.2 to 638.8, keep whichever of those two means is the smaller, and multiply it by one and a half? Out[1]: 20.2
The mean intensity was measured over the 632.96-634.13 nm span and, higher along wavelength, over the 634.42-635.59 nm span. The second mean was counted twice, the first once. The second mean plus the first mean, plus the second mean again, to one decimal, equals 40.7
